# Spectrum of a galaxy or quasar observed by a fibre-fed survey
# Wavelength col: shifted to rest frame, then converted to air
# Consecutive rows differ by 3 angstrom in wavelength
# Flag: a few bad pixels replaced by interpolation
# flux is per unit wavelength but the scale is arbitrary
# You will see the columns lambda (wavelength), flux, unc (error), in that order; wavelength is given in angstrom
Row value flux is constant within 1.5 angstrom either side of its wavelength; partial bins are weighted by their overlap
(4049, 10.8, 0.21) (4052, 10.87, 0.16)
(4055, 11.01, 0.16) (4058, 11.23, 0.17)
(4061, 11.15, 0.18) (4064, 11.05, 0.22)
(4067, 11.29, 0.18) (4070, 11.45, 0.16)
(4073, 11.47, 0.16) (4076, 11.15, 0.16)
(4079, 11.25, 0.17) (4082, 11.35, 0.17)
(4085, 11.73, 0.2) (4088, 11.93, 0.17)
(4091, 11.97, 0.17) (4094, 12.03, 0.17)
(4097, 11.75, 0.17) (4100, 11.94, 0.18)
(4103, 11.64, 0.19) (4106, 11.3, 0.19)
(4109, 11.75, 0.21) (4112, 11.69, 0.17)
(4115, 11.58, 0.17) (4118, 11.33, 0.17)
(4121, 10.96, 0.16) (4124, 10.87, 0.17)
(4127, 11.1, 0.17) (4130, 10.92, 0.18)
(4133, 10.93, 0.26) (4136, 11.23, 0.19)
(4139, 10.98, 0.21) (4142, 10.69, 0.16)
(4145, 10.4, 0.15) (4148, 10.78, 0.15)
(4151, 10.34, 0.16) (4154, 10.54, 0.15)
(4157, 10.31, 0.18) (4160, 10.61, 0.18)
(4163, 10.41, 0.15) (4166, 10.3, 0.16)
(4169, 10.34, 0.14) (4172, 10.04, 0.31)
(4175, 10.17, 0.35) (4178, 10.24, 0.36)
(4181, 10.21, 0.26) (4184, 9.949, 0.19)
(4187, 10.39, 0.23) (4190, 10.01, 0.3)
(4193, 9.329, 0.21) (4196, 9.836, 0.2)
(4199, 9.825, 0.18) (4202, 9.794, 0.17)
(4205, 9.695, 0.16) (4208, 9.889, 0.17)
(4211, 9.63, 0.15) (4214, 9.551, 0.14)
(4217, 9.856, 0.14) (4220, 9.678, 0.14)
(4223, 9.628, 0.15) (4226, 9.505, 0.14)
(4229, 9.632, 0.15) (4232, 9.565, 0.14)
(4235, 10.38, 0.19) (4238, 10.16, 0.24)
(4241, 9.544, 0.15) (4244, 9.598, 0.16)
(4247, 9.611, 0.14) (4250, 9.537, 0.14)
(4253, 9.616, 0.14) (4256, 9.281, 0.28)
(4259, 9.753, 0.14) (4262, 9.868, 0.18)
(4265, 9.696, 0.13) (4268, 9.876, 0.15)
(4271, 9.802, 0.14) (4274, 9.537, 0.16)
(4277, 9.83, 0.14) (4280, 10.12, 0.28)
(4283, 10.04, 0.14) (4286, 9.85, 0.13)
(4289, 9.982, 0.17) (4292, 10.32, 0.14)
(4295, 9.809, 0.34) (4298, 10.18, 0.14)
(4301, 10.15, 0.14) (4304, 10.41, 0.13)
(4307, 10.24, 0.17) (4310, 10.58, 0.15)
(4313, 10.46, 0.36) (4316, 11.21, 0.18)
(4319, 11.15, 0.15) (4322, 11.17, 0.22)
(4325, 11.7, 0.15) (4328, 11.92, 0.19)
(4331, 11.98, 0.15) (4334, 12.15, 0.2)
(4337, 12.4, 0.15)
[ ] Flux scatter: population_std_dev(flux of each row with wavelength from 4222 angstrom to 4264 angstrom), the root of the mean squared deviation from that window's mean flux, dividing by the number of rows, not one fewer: 0.27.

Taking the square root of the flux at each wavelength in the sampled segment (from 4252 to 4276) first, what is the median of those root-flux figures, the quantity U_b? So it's 3.12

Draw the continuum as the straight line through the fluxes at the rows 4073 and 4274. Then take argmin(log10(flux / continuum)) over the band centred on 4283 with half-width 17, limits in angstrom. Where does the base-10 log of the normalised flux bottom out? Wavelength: 4274 angstrom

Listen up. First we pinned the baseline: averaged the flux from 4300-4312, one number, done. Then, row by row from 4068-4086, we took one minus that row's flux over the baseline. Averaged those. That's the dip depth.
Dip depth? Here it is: -0.10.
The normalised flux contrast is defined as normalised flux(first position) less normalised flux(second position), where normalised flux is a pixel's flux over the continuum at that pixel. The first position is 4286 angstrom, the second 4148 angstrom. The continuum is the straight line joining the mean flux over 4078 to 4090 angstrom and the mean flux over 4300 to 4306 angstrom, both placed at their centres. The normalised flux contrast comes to -0.01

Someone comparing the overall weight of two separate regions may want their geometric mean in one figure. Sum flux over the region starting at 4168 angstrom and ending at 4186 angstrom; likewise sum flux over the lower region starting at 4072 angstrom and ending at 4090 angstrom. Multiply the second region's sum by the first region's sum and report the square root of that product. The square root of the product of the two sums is 65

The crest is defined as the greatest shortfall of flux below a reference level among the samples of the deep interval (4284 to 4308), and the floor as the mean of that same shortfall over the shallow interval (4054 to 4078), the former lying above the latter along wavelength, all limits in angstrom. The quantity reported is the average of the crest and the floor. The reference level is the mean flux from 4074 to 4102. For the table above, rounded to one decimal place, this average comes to 1.2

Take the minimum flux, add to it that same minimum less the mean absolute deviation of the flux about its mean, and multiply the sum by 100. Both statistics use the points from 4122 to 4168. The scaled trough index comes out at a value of 2034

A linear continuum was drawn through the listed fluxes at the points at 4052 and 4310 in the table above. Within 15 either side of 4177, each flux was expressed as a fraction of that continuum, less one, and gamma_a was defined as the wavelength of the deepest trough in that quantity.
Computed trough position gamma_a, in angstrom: 4184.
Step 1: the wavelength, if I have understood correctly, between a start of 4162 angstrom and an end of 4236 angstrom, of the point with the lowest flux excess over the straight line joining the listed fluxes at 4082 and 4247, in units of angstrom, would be 4193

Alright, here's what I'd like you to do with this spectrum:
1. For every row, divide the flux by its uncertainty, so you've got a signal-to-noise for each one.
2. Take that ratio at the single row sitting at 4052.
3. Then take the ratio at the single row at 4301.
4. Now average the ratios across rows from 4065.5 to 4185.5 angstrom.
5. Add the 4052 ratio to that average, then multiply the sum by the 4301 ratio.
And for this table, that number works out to 9374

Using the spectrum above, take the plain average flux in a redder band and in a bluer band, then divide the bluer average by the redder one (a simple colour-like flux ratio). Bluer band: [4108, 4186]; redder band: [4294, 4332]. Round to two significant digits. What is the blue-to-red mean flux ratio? 0.99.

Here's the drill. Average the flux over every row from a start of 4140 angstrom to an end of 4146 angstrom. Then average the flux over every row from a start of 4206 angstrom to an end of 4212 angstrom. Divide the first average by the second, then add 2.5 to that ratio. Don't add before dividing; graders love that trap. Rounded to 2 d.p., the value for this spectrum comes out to 3.58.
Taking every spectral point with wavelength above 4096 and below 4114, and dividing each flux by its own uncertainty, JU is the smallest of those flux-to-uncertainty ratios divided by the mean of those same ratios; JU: 0.88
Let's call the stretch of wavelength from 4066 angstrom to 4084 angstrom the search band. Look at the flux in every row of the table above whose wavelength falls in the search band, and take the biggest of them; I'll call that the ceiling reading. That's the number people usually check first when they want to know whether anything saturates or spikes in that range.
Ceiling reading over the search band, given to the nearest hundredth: 11.47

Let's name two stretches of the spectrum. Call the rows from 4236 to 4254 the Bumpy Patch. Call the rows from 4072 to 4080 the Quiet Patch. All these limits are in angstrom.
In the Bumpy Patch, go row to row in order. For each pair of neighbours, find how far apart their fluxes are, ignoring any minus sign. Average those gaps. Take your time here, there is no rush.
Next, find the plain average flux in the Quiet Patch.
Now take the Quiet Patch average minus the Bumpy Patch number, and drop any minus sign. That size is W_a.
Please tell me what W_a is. 11.1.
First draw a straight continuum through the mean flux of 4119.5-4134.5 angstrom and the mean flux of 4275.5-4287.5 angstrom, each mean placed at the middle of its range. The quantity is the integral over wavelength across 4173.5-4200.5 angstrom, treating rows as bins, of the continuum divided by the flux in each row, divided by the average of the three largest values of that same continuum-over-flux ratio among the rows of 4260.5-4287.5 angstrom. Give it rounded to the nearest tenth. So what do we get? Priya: 27.6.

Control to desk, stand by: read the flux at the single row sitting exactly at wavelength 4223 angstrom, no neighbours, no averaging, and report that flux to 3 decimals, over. 9.628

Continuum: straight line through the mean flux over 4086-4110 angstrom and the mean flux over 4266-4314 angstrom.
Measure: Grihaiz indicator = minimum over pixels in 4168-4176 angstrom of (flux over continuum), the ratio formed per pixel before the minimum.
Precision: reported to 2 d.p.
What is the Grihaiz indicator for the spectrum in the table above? 0.90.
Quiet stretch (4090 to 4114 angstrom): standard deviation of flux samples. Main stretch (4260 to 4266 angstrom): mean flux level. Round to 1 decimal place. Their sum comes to 10.0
